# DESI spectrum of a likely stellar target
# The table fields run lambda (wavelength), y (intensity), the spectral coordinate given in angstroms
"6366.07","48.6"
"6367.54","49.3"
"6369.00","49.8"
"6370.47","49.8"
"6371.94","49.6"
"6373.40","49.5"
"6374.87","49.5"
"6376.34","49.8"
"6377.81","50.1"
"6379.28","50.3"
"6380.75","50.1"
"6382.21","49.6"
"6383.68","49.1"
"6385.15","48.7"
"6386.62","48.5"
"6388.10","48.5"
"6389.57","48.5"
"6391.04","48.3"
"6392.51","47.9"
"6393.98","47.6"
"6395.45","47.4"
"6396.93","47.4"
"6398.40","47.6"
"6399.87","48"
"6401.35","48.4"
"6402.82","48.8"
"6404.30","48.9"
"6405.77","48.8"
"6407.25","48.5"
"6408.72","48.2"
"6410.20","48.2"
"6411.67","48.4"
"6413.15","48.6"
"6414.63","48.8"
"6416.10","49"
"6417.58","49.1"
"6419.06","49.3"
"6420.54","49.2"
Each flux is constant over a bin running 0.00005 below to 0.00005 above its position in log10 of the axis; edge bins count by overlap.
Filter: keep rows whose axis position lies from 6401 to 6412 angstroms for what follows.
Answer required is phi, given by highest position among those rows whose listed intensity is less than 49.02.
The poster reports 6411.67 angstroms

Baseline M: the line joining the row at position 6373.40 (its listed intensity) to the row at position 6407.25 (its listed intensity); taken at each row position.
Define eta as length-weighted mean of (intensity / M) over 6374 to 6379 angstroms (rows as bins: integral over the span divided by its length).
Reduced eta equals 1.01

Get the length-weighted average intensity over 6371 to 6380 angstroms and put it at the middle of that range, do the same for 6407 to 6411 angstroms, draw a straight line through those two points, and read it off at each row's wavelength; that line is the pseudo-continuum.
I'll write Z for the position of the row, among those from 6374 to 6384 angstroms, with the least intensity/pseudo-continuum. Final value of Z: 6383.68 angstroms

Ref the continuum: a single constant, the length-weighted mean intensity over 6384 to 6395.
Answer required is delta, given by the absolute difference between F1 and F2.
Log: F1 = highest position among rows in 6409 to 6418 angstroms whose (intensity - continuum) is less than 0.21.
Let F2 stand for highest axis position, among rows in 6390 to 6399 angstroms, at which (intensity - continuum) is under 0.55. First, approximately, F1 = 6411.67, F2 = 6398.40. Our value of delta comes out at 13.3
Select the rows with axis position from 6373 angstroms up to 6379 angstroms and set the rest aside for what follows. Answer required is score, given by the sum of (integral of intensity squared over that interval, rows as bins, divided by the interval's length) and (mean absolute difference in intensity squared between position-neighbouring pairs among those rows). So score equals 2495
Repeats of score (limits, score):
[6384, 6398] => 2329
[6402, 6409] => 2389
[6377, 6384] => 2525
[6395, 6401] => 2288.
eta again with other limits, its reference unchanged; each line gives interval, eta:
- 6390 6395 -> 0.98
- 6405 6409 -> 1.00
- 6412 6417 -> 1.01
